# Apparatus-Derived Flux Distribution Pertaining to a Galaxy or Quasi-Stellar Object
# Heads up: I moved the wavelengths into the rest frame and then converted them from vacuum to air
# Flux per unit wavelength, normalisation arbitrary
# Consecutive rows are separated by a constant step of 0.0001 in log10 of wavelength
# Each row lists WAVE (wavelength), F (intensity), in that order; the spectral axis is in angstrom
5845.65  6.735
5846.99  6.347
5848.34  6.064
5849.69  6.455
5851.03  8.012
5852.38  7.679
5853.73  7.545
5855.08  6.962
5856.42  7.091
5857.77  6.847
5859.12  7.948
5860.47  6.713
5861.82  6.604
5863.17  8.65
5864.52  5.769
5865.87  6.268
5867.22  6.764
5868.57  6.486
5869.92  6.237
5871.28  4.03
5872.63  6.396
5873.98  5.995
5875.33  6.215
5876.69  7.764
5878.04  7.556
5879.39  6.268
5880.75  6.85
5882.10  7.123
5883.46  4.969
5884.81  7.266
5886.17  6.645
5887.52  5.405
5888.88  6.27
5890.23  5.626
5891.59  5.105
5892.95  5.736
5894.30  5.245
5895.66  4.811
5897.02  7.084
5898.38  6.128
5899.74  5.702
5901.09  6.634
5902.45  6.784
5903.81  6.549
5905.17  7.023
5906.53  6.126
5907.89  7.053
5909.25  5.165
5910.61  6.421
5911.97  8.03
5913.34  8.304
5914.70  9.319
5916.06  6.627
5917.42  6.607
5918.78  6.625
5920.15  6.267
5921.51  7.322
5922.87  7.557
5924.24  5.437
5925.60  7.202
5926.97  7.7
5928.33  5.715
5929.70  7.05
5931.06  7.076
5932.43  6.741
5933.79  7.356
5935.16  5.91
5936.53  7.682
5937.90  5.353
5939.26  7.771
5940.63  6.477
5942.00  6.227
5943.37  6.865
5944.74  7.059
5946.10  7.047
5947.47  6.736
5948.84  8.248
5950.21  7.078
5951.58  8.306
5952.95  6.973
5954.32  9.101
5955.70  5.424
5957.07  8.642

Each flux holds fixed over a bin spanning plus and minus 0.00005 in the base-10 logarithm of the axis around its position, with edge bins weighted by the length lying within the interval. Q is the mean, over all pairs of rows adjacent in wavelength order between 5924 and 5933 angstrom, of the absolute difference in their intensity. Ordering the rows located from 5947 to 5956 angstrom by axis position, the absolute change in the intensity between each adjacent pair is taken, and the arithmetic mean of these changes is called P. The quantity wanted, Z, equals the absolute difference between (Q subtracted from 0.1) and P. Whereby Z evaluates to 2.73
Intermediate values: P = 1.84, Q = 0.99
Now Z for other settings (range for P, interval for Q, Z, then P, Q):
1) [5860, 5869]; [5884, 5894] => 1.71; 1.05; 0.75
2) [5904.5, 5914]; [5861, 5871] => 2.12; 1.14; 1.07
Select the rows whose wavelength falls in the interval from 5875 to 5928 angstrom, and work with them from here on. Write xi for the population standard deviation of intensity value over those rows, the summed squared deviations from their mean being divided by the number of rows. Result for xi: 0.978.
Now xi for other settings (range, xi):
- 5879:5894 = 0.765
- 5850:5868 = 0.761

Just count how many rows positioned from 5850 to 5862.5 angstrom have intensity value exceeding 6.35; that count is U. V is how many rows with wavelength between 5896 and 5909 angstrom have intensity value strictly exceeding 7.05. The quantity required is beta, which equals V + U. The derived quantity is 11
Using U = 9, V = 2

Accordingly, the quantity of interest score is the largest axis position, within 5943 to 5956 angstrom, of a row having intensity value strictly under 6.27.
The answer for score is 5955.70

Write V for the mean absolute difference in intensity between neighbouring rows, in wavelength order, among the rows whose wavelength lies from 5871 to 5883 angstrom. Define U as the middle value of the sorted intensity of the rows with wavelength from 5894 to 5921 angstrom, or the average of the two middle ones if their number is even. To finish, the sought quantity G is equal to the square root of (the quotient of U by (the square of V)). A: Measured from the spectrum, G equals 2.99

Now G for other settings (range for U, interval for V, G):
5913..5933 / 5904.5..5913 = 2.02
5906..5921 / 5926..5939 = 2.09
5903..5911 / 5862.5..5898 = 2.48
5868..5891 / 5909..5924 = 2.93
